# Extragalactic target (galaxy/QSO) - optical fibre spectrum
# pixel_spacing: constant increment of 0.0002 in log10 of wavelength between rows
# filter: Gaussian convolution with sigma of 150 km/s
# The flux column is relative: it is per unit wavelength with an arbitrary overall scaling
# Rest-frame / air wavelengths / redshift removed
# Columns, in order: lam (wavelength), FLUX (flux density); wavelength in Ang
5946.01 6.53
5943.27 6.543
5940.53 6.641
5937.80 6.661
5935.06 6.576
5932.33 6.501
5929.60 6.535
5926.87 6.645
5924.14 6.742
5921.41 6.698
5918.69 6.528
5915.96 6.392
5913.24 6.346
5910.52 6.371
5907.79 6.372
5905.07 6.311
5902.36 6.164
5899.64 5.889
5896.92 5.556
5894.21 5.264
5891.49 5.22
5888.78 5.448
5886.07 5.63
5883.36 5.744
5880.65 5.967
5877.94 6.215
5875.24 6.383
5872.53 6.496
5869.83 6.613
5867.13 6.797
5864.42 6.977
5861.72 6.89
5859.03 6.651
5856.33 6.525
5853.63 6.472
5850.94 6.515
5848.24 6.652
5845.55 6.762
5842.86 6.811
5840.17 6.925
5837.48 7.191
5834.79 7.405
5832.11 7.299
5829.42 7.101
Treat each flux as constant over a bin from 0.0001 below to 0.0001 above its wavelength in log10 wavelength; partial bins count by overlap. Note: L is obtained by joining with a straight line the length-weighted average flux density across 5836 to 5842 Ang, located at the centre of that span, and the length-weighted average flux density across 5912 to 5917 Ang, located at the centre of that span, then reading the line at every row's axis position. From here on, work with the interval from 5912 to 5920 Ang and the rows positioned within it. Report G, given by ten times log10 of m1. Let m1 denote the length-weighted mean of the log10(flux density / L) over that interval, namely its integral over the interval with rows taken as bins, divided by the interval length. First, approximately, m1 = 0.004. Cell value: -24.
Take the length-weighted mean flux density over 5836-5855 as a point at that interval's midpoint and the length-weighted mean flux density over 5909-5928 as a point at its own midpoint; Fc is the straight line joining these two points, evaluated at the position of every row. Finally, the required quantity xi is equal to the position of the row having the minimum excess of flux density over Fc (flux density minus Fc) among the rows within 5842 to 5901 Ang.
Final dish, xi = 5891.49 Ang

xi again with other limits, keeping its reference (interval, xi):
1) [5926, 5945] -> 5932.33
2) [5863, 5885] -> 5883.36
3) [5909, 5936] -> 5913.24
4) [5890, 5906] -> 5891.49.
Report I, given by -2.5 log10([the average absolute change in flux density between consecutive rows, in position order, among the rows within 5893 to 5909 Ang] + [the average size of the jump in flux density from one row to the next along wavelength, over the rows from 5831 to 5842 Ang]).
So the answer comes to 0.95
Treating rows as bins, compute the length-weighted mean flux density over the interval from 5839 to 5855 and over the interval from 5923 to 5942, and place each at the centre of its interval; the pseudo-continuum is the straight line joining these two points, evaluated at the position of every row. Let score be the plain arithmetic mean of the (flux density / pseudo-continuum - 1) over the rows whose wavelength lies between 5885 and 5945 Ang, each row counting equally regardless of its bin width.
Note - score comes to -0.060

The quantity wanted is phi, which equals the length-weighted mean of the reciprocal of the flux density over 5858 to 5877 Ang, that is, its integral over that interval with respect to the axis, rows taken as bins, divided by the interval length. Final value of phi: 0.150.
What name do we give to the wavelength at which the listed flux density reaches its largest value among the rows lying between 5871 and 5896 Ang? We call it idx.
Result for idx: 5872.53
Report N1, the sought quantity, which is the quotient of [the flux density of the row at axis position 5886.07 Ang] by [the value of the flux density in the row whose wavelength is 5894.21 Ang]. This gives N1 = 1.07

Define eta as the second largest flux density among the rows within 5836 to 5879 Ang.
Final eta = 6.977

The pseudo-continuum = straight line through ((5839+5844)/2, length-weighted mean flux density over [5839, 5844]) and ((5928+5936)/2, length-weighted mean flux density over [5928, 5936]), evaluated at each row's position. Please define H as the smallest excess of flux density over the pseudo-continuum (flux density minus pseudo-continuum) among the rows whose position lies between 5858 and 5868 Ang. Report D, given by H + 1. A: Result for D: 0.85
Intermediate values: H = -0.2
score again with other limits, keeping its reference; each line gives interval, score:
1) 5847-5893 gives -0.054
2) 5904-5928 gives -0.021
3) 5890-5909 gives -0.123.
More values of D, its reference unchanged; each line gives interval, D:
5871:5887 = -0.08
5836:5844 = 0.95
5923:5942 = 0.96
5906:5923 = 0.74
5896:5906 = -0.11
